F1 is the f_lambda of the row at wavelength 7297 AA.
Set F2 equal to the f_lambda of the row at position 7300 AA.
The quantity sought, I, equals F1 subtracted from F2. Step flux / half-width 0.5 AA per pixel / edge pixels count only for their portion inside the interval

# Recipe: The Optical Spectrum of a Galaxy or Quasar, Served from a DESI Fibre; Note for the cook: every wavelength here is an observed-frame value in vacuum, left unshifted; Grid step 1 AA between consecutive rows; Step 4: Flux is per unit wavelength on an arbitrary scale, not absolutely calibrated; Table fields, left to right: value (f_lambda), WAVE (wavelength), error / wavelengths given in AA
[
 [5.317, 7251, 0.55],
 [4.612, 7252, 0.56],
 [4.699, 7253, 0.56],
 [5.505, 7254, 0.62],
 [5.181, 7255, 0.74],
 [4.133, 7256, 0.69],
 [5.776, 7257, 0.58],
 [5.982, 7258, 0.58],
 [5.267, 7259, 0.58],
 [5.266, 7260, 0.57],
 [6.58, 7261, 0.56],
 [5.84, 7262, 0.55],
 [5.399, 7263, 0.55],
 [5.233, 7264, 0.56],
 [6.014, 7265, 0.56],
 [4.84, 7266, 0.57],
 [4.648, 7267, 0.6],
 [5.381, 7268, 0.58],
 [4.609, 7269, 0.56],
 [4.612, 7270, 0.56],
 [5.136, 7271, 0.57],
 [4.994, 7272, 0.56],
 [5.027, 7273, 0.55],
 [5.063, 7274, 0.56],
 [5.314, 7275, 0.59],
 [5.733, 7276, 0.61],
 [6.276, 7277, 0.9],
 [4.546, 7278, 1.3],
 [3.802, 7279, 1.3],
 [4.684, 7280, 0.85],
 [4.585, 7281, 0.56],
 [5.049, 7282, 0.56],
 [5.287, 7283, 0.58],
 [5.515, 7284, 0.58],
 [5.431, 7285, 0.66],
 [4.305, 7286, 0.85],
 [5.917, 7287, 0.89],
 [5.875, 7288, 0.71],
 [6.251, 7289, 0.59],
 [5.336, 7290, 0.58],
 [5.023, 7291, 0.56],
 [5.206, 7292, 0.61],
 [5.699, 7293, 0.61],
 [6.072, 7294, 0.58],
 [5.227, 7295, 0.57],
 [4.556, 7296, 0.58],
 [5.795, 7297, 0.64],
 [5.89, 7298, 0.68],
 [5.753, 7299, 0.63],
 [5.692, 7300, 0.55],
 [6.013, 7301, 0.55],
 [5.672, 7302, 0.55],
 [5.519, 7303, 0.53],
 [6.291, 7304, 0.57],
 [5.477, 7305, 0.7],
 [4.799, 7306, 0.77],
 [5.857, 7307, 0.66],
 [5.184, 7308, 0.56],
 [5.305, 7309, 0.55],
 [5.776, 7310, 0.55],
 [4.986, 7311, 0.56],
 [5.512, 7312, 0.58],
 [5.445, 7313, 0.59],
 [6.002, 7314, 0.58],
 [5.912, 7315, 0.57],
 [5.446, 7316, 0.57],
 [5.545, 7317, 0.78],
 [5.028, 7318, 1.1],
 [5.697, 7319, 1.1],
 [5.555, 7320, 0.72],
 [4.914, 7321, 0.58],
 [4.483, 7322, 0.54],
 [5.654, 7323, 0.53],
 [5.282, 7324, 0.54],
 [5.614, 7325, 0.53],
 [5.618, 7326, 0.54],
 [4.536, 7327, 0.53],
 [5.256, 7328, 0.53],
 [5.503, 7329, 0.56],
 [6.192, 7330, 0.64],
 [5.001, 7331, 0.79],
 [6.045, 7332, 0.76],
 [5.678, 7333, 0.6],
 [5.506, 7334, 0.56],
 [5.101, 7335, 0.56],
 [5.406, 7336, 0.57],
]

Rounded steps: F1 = 5.795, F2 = 5.692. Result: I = -0.1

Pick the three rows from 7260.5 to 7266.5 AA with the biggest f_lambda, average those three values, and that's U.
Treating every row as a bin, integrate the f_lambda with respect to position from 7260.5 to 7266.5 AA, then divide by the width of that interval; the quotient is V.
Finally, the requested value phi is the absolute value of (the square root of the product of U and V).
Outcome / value 5.89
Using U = 6.14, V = 5.7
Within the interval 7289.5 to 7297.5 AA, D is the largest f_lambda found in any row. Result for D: 6.072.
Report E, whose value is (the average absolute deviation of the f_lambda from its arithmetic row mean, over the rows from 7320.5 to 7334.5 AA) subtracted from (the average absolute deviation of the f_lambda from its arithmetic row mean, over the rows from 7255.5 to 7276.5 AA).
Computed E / 0.03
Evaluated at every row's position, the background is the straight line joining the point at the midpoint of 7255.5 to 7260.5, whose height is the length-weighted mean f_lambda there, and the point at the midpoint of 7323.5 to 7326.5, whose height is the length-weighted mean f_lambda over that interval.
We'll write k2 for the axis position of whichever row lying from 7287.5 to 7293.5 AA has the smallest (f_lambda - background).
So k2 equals 7291 AA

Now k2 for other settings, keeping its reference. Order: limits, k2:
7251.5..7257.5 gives 7256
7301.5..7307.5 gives 7306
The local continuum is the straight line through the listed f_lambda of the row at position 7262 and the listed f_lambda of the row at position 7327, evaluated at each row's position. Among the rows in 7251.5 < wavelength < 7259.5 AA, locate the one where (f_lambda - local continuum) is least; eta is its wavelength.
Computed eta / 7256 AA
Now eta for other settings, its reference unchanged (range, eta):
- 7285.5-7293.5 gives 7286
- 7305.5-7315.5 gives 7306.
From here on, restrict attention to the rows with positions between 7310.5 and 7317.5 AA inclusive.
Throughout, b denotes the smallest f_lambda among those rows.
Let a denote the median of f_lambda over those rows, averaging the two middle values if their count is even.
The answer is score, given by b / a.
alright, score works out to 0.90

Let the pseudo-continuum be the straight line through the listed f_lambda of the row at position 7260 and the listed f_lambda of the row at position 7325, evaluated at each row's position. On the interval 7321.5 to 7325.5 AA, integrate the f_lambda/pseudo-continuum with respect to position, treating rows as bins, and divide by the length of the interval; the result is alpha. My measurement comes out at 0.94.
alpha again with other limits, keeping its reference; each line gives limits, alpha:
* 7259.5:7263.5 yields 1.09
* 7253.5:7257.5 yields 0.98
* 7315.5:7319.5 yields 0.97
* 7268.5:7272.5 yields 0.91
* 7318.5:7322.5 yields 0.92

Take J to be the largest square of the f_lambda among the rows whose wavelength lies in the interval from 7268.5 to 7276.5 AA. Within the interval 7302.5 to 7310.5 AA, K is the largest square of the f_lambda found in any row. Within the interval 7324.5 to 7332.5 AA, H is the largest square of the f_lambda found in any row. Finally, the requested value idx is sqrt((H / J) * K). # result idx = 6.8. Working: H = 38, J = 32.9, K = 40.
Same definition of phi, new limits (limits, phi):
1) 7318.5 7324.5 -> 5.45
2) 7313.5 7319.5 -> 5.74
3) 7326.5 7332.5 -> 5.66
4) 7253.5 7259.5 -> 5.53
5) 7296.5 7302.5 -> 5.85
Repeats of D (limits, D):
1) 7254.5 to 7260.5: 5.982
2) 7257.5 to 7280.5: 6.58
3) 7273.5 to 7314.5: 6.291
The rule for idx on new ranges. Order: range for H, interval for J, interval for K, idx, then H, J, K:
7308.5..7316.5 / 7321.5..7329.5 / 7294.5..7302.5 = 6.4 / 36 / 32.0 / 36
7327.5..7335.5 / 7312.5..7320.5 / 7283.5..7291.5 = 6.4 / 38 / 36.0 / 39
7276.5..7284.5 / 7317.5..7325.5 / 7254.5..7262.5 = 7.2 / 39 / 32.5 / 43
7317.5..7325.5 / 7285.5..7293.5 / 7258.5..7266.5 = 6.0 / 32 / 39.1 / 43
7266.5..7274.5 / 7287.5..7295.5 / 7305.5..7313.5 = 5.0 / 29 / 39.1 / 34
